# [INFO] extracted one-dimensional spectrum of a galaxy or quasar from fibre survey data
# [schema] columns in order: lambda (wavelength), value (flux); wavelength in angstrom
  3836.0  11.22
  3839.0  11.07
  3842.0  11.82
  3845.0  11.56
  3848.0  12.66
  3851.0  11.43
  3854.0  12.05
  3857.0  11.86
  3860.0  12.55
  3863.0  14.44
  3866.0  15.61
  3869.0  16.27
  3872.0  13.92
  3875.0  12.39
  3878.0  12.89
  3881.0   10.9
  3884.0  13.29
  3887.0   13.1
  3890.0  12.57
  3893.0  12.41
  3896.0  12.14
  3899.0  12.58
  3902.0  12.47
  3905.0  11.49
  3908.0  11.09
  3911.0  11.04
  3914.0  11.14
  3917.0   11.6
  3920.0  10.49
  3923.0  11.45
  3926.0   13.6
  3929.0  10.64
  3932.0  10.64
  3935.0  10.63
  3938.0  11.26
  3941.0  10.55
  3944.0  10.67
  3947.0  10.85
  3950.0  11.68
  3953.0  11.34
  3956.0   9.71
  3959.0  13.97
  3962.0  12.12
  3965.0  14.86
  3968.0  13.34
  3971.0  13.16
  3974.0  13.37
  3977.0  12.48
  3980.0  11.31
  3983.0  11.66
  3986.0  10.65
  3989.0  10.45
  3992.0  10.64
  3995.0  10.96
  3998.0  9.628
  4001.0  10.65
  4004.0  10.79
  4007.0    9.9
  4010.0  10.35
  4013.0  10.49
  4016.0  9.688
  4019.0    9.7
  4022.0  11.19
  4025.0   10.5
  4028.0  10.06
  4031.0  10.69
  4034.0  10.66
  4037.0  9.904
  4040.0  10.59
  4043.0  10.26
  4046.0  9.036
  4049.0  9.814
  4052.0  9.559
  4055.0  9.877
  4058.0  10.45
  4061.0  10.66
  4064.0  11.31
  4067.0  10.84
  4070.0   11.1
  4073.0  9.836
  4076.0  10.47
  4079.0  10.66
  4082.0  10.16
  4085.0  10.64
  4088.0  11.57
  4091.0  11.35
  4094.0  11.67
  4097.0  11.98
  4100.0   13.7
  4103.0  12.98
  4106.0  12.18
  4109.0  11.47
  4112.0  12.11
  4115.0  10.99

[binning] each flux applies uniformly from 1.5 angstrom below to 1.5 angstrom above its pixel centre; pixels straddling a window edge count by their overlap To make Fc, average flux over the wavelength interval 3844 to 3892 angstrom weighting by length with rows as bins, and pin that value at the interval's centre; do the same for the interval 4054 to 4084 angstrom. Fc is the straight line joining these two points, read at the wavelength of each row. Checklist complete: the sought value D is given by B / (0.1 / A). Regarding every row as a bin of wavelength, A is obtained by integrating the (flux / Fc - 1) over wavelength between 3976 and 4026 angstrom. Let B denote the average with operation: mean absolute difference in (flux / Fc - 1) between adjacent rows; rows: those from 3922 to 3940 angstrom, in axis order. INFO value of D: -3.1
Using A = -3.3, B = 0.095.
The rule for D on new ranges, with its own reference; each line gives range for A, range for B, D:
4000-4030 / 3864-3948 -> -1.5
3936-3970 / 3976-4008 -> -0.1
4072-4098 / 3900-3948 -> 0.9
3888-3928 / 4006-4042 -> -1.0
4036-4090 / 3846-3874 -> -1.0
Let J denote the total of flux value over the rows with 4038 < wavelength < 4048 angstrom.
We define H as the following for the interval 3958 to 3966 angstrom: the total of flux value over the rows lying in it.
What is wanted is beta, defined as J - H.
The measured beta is -11.1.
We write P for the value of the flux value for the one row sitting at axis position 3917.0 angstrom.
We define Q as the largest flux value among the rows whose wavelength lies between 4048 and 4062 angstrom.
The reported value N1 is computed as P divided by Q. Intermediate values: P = 11.6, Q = 10.66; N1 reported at 1.09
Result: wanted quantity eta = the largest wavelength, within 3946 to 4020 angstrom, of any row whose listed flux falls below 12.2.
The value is 4019.0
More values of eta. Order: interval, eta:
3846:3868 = 3857.0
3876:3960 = 3956.0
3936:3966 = 3962.0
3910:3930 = 3929.0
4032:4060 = 4058.0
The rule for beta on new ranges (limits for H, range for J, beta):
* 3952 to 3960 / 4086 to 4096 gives -0.4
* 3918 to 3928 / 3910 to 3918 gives -1.8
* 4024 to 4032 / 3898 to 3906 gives 5.3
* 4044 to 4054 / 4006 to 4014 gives 2.3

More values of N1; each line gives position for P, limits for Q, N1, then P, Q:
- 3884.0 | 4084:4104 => 0.97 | 13.29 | 13.7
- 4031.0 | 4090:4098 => 0.89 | 10.69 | 11.98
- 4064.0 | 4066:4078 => 1.02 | 11.31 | 11.1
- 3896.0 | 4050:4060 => 1.16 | 12.14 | 10.45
